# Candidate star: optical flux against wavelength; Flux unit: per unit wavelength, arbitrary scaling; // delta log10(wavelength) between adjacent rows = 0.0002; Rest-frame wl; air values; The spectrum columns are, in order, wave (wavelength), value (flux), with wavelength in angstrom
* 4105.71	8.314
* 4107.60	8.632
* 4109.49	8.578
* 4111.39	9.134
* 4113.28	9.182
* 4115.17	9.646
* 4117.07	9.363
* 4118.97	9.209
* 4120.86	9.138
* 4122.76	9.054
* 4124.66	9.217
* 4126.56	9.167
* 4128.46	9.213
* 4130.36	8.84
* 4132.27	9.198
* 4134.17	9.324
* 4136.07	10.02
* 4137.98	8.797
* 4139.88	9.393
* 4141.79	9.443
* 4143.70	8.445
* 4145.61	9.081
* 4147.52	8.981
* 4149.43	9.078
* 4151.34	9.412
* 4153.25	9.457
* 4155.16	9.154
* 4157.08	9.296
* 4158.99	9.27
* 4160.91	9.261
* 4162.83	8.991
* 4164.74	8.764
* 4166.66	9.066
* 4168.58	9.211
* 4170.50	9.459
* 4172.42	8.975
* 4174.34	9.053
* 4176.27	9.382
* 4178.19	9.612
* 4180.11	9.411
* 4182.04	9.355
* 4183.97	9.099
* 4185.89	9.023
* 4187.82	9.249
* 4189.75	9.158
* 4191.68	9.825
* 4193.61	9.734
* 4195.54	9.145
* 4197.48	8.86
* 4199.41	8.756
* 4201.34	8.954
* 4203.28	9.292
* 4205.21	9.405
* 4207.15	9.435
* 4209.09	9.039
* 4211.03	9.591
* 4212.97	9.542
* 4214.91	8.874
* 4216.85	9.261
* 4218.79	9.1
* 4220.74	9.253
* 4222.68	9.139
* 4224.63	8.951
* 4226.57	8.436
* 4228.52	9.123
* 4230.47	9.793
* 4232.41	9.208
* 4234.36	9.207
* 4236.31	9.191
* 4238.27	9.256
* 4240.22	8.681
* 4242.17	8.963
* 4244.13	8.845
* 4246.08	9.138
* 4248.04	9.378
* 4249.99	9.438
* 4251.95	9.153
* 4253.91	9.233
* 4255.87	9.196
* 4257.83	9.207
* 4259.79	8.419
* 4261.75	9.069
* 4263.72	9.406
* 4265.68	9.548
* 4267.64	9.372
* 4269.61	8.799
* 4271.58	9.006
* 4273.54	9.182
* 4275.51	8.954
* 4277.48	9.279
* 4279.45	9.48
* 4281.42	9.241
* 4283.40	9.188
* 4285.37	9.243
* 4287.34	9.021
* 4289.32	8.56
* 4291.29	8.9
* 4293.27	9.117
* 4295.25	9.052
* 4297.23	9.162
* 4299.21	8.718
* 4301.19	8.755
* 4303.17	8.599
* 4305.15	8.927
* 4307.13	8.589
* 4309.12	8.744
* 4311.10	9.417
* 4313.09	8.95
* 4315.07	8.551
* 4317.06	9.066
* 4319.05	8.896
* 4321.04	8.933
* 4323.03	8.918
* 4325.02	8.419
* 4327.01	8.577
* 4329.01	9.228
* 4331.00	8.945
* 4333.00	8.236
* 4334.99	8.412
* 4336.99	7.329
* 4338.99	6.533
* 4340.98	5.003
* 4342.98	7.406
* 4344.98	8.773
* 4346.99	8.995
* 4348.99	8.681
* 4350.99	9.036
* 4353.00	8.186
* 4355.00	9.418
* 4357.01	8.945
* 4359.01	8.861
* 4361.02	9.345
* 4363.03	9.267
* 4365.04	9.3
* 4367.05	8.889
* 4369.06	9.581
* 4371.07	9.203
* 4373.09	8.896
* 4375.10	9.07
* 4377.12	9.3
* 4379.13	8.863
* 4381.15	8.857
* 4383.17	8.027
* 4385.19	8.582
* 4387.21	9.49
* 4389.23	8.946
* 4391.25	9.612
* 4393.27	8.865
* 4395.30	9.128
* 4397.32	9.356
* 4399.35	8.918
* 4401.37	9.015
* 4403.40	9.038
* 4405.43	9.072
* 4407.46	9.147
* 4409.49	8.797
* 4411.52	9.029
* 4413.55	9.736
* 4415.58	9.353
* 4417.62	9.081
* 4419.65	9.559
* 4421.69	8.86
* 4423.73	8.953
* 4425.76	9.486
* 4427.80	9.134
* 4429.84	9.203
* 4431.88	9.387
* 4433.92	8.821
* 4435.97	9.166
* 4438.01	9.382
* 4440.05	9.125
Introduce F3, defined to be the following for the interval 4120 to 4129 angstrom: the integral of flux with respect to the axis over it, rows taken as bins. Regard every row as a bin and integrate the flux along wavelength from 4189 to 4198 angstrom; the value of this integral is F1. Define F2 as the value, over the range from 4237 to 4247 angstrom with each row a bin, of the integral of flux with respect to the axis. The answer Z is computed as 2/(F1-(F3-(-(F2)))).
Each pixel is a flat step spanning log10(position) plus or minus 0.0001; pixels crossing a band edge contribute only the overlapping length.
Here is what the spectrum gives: -0.0228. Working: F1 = 84.3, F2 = 89.8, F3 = 82.4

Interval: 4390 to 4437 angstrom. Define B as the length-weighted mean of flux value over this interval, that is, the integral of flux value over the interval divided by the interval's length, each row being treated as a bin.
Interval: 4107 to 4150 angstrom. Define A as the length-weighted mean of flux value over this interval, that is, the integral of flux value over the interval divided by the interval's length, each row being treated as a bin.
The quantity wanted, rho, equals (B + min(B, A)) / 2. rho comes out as 9.15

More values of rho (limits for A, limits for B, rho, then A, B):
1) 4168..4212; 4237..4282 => 9.14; 9.26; 9.14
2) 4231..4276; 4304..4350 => 8.41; 9.13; 8.41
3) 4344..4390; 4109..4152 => 9.08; 8.98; 9.17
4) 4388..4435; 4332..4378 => 8.55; 9.15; 8.55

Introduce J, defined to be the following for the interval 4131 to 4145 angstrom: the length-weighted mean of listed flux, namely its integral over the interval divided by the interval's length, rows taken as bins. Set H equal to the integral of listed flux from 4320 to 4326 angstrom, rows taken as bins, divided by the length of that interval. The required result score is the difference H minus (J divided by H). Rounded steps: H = 8.8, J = 9.22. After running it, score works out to 7.71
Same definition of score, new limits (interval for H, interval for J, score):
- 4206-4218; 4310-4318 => 8.32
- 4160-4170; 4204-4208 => 8.04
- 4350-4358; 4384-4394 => 7.87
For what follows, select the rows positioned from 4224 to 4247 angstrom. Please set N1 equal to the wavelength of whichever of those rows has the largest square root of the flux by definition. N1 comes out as 4230.47 angstrom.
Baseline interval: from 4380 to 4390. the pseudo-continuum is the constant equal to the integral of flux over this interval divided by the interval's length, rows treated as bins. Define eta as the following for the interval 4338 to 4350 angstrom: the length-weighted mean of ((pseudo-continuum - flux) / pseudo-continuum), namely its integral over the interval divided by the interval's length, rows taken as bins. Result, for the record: 0.137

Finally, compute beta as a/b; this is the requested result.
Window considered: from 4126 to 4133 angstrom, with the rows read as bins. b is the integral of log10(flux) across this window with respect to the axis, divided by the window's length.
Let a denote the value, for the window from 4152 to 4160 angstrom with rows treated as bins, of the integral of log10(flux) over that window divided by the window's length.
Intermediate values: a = 0.968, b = 0.958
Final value 1.01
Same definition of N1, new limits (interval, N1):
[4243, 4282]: 4265.68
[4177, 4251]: 4191.68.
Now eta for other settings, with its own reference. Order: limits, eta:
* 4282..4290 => -0.029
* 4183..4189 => -0.040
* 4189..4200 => -0.056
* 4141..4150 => -0.025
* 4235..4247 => -0.028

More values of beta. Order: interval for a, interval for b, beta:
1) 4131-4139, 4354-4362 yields 1.01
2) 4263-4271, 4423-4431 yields 1.00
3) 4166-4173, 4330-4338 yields 1.05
